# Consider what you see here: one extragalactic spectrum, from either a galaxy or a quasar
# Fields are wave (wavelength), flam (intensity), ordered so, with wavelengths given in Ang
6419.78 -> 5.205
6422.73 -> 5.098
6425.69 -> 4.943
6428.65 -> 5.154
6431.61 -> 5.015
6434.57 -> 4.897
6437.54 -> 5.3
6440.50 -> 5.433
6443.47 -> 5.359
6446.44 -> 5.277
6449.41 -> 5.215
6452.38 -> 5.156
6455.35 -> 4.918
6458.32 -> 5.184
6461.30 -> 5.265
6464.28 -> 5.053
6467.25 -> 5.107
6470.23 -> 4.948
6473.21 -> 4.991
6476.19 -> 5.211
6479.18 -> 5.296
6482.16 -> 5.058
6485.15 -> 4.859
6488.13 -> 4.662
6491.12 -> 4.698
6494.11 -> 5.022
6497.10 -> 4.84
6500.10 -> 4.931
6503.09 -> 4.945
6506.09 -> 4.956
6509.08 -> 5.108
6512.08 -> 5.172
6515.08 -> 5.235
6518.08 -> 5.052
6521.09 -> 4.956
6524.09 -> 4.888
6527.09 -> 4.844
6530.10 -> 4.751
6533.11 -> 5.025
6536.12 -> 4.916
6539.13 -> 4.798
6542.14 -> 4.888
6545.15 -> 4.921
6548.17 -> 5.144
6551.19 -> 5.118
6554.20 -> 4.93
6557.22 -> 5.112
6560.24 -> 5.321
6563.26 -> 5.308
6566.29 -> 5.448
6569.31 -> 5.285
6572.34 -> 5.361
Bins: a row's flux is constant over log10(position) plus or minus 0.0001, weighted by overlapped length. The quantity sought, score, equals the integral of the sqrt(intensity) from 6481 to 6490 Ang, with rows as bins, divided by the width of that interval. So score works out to 2.20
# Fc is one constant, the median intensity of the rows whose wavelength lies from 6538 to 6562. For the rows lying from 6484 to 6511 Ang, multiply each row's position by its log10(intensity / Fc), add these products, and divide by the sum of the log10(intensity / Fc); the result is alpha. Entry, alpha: 6491.3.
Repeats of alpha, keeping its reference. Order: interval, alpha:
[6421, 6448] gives 6441.1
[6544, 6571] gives 6564.0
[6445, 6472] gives 6453.5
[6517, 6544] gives 6532.6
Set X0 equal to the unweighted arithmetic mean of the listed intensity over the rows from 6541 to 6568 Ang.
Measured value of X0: 5.13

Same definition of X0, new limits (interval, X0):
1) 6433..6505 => 5.07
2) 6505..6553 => 4.99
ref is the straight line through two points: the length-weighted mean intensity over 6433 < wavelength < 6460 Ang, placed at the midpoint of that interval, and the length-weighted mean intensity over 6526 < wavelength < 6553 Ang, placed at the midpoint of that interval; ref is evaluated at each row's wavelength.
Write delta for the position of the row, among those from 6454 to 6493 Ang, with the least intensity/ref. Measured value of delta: 6488.13 Ang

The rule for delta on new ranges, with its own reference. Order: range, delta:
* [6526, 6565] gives 6530.10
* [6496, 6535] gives 6530.10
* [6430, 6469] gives 6434.57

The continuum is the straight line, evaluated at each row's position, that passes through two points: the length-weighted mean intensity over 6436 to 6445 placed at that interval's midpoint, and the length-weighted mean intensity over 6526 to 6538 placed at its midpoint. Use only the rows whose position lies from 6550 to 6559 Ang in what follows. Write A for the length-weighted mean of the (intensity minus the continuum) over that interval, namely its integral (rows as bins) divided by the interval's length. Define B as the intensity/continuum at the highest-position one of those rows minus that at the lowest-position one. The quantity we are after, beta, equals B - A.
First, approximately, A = 0.30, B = 0.01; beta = -0.29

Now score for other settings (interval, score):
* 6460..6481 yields 2.26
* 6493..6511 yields 2.23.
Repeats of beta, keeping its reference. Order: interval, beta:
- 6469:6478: 0.18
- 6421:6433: 0.36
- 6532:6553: -0.11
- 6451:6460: 0.20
